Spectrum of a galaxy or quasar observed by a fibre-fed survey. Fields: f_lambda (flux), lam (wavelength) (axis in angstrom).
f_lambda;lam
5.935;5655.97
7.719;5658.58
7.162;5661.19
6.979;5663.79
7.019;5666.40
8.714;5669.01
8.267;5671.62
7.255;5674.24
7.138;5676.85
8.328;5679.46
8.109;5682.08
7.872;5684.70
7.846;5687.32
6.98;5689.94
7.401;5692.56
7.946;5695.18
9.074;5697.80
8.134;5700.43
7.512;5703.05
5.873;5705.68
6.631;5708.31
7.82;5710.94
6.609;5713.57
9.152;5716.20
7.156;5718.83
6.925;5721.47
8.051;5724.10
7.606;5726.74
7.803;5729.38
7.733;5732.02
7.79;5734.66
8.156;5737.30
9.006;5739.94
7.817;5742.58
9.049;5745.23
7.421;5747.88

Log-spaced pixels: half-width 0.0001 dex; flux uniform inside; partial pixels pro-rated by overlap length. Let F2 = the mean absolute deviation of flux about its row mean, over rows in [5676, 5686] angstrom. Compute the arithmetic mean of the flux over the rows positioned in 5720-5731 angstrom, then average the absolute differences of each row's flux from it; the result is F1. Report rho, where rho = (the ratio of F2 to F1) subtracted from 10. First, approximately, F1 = 0.34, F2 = 0.36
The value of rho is 8.92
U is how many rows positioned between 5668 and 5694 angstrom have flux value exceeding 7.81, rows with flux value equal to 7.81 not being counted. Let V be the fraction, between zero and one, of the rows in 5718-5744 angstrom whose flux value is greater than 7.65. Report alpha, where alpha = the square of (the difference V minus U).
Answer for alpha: 28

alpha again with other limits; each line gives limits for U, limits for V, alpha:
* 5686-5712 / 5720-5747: 18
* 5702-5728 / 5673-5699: 6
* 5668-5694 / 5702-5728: 32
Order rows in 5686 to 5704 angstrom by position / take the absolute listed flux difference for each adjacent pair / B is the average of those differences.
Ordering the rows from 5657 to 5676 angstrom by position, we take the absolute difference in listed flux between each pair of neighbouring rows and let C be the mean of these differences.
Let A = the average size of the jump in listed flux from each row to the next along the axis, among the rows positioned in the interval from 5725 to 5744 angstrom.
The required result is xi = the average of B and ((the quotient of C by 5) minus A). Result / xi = 0.2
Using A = 0.5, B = 0.8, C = 0.66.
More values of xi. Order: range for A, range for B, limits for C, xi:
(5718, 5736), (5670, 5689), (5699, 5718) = 0.2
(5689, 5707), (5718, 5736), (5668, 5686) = -0.2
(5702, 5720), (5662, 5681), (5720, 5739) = -0.4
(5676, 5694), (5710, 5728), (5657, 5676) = 0.4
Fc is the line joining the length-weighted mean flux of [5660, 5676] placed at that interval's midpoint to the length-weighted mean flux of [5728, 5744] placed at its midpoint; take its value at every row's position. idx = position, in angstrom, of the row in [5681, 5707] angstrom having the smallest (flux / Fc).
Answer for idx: 5705.68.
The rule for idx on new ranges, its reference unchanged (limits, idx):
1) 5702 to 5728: 5705.68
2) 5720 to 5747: 5721.47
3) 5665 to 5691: 5689.94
